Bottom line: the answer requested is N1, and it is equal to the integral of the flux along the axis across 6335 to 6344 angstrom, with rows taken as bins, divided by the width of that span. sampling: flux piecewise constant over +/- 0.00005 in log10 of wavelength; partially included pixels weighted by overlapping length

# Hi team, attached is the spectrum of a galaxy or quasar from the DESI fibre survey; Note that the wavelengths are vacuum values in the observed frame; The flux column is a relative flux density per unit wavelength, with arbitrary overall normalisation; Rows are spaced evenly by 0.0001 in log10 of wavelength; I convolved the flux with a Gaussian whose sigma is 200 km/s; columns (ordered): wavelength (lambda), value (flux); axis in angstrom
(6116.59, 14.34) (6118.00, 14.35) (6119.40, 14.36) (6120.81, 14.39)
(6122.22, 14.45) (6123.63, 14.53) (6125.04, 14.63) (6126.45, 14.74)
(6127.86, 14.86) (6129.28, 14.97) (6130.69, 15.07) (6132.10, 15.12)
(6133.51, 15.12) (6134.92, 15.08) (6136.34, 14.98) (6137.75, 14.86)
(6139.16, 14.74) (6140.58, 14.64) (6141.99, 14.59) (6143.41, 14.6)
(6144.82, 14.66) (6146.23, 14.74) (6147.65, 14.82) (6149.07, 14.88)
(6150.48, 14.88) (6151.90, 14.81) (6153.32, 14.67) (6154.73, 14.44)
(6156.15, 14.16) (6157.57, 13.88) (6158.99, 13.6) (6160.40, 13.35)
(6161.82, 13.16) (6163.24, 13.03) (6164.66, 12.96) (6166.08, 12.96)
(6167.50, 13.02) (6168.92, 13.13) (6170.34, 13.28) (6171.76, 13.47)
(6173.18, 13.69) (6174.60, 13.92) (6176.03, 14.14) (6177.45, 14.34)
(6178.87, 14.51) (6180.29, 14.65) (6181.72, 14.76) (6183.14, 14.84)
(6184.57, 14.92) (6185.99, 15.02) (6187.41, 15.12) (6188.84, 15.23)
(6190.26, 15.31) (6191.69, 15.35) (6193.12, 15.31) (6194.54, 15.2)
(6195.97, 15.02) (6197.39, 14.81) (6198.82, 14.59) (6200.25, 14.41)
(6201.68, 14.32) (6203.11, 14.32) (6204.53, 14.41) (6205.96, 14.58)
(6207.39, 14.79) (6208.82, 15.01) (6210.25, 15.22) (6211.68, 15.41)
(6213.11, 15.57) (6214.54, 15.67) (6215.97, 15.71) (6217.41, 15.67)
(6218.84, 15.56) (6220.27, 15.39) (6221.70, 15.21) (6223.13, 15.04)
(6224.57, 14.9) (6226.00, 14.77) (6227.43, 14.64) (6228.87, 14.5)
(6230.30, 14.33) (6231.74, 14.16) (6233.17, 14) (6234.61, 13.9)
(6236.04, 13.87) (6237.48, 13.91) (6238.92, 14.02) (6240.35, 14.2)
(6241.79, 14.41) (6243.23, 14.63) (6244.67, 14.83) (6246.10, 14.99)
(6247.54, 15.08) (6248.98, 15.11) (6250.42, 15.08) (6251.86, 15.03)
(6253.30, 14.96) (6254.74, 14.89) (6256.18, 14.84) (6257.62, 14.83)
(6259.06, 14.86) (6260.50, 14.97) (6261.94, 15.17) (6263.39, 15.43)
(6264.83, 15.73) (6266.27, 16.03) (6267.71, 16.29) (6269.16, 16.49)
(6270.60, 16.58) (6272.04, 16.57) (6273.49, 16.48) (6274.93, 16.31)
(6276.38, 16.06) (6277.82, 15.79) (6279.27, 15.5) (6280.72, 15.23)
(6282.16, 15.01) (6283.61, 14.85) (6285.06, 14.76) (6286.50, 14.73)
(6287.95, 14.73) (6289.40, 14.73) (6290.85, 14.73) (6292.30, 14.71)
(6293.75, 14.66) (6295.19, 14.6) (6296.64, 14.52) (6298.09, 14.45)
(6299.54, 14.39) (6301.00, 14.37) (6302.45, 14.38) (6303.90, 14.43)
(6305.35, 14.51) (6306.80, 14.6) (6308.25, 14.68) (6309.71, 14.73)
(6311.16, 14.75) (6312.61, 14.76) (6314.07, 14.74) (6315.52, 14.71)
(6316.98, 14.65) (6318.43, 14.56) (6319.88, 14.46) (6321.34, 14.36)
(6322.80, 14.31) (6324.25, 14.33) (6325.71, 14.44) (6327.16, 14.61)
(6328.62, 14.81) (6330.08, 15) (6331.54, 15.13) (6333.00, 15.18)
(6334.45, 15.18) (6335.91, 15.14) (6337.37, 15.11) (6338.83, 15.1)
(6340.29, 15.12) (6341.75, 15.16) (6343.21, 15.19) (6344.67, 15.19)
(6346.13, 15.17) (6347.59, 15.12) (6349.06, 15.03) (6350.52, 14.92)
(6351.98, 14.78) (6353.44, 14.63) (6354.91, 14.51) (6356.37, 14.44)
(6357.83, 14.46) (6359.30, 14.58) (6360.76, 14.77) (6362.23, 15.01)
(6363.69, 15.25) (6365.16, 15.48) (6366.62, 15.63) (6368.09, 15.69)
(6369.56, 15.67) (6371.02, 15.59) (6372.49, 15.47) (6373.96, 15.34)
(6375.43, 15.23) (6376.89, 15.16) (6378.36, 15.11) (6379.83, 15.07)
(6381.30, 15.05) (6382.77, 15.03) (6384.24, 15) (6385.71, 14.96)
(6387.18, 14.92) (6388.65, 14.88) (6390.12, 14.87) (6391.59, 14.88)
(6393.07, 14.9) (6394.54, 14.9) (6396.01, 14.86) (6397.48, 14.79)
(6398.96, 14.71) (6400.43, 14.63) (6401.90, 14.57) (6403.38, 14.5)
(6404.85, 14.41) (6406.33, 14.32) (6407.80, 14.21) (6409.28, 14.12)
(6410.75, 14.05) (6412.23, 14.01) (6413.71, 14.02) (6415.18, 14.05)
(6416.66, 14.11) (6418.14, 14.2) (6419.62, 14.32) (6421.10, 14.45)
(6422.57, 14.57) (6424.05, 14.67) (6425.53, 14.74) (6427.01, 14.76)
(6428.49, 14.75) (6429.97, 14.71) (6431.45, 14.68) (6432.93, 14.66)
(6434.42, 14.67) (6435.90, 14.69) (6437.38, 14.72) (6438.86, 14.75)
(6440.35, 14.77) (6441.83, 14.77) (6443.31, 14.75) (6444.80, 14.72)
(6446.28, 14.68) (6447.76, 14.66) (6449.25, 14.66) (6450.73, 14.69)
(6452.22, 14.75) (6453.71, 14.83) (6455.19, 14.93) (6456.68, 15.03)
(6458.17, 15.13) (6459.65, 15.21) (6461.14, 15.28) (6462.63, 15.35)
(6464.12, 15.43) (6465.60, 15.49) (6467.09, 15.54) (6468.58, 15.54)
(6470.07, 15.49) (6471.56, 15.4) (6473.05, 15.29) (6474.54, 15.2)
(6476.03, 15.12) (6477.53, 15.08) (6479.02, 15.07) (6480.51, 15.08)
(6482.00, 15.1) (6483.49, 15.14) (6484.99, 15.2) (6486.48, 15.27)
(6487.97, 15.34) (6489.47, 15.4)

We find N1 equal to 15.1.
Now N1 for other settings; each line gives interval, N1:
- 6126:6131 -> 14.9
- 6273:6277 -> 16.3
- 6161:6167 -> 13.0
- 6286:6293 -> 14.7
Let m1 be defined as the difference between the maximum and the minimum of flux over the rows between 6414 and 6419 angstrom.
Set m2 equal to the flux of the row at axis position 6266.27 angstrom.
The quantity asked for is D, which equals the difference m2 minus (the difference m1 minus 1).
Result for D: 16.9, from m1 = 0.15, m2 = 16.03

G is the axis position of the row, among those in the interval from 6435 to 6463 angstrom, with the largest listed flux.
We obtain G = 6462.63 angstrom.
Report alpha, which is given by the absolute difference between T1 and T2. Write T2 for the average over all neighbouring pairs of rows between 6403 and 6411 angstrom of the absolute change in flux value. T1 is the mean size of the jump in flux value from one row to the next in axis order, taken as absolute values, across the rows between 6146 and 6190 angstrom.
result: 0.05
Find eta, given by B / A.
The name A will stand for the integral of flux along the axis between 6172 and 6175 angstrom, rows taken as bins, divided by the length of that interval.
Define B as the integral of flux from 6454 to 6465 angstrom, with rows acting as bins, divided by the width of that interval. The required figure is 1.10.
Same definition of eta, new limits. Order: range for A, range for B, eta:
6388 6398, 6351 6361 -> 0.98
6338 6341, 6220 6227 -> 1.00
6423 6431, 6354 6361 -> 0.99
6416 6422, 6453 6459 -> 1.05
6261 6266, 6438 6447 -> 0.95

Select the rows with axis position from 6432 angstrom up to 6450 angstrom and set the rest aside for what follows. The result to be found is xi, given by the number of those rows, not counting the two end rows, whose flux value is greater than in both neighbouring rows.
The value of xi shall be 0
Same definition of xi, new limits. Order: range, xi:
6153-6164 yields 0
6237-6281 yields 2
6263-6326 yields 2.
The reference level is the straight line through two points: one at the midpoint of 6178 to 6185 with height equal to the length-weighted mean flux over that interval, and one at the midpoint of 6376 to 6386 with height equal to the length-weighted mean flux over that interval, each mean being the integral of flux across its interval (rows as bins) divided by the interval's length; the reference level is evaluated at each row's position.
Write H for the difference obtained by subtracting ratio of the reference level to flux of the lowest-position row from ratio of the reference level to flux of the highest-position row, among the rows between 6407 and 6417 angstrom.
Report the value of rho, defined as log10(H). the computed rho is -2.1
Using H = 0.009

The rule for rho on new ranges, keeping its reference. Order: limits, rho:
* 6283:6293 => -2.0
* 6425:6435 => -2.2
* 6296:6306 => -2.7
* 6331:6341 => -2.8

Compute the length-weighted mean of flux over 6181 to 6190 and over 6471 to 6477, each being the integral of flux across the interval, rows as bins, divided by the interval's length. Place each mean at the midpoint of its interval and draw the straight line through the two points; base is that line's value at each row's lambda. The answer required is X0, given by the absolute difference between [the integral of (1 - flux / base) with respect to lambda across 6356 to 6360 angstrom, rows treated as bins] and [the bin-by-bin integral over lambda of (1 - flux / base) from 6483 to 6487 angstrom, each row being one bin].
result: 0.16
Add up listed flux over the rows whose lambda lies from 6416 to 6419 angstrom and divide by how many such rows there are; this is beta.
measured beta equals 14.2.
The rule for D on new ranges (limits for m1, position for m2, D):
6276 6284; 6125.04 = 14.4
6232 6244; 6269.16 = 16.7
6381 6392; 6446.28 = 15.5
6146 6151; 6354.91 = 15.4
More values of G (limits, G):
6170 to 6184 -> 6183.14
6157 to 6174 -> 6157.57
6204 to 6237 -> 6215.97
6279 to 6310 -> 6279.27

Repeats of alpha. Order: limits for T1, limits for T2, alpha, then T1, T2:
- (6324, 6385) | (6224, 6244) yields 0.05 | 0.09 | 0.14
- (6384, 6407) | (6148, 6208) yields 0.09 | 0.05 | 0.14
